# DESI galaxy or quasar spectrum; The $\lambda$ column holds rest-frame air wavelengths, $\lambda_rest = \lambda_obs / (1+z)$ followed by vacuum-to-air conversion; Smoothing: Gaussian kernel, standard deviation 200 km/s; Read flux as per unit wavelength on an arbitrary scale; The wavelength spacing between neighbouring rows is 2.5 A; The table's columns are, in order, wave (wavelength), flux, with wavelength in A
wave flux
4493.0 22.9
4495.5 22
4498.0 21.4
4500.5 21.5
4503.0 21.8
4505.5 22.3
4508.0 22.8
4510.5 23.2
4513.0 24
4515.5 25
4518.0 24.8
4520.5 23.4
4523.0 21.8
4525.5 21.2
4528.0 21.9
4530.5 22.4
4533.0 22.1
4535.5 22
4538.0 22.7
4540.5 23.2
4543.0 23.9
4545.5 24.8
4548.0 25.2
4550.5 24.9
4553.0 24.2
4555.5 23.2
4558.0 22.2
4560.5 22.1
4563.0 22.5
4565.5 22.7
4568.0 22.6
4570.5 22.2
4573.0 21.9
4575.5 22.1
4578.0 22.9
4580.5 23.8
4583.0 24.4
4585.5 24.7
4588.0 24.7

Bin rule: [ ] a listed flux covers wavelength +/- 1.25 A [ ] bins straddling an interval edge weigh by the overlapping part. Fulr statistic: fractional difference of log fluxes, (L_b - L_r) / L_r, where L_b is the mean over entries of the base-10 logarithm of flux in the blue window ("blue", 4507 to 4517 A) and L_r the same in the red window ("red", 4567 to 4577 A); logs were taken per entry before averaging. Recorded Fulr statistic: 0.02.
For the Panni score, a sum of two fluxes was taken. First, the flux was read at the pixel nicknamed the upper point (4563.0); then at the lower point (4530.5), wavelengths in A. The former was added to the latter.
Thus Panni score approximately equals 44.9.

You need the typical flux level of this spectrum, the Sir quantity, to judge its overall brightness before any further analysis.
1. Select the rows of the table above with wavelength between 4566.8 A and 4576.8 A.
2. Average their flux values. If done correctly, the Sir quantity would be 22.2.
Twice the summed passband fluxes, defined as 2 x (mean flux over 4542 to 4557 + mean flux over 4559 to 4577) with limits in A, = 93.3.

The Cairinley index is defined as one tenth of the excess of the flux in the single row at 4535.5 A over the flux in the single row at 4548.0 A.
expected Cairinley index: -0.3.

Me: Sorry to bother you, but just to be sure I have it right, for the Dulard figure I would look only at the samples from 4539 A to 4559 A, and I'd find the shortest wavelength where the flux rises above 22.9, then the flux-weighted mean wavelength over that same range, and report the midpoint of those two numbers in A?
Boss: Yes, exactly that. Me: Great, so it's 4544.8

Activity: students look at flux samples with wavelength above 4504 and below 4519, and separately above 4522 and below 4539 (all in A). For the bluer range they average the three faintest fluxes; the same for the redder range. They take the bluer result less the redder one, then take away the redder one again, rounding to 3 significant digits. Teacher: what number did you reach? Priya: -20.5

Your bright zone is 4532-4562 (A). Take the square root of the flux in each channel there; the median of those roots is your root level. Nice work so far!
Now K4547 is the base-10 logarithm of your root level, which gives 0.683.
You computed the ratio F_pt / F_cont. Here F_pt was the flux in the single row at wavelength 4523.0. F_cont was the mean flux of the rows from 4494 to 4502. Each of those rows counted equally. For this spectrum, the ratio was 1.01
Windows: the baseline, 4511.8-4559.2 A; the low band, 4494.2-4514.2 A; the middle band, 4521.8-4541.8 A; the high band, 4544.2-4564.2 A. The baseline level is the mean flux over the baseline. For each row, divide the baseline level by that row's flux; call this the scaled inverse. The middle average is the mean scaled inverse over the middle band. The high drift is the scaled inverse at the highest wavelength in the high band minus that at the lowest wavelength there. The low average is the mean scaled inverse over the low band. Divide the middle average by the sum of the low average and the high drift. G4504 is 0.92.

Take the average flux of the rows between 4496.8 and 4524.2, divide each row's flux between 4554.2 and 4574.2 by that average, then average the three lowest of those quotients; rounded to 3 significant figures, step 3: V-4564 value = 0.963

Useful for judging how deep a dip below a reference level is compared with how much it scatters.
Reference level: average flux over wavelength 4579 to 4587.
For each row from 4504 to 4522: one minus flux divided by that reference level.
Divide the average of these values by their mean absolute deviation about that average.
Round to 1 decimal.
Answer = 0.8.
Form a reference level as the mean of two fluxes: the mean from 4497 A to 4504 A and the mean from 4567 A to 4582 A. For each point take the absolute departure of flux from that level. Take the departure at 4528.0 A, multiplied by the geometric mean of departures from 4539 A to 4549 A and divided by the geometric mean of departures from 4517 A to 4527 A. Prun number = 0.4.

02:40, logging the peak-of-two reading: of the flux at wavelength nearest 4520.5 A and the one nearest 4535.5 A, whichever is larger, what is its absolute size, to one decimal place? 23.4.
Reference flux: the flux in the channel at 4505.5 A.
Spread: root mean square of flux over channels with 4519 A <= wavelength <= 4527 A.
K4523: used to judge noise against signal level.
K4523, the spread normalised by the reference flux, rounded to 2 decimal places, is 0.99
